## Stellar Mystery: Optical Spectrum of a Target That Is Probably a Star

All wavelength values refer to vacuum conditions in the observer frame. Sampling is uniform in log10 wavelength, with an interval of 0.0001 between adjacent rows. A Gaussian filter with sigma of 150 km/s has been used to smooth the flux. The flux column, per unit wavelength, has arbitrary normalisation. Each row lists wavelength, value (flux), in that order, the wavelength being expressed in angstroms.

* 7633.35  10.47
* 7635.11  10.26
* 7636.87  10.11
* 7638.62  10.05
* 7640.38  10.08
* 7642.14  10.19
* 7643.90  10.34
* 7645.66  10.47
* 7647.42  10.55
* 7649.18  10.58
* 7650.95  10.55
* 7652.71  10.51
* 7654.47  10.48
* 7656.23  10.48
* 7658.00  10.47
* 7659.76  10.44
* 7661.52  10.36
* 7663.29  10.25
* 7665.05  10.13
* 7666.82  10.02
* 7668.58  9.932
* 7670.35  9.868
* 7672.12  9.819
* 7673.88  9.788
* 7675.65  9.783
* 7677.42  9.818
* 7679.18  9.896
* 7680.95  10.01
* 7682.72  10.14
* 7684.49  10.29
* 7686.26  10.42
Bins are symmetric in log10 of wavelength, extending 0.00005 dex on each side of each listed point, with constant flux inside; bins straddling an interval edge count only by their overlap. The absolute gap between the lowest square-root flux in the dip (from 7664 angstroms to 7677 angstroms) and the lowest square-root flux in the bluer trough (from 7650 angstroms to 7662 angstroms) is 0.091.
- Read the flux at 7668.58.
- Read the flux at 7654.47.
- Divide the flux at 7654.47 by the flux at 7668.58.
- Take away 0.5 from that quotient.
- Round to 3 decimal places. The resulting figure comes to 0.555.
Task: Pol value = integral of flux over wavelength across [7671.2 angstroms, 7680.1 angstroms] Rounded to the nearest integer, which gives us 87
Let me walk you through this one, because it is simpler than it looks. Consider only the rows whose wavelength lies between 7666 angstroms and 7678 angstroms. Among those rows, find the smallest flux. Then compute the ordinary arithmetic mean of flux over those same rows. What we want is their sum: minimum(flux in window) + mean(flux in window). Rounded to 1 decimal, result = 19.6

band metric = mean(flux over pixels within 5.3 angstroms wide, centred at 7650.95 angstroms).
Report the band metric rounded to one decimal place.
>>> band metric 10.5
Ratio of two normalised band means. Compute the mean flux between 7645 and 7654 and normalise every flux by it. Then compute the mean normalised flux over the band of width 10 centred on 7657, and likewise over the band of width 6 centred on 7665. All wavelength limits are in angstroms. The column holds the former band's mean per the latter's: 1.03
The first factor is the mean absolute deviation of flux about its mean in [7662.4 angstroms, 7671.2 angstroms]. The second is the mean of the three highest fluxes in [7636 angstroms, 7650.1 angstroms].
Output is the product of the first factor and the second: 1.3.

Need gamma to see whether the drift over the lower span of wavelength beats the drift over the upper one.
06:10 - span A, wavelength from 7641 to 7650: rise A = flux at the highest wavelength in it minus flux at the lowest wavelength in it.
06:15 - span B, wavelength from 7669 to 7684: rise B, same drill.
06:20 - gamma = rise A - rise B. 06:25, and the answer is 0.12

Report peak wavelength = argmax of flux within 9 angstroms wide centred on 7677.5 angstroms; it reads 7680.95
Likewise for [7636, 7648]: 7647.42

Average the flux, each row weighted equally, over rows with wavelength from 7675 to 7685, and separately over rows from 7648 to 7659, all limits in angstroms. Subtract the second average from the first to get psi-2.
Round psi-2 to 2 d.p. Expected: -0.52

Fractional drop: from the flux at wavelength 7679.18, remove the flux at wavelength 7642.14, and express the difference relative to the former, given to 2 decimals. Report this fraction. -0.03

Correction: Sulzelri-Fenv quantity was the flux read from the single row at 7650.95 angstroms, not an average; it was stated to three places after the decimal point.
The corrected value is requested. 10.550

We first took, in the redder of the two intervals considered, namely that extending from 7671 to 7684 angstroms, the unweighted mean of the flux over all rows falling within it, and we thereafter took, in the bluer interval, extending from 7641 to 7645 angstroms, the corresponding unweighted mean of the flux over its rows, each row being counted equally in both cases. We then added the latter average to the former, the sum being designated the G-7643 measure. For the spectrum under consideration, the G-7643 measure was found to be 20.2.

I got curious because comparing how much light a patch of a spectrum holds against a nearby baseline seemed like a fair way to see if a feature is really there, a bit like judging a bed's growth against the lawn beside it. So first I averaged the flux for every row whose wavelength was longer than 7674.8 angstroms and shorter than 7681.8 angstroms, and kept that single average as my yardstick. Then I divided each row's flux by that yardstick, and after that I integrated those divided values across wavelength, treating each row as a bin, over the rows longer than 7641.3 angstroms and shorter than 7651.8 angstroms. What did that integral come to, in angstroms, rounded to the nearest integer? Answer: 11 angstroms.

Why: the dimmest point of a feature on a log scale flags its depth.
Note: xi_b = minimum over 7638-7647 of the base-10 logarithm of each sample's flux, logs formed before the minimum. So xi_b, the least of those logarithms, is 1.00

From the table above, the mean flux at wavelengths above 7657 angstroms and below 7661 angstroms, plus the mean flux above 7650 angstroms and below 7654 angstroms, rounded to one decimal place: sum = 21.0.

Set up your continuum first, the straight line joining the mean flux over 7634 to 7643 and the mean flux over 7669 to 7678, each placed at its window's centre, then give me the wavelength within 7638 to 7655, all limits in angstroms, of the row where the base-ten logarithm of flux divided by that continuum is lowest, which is 7638.62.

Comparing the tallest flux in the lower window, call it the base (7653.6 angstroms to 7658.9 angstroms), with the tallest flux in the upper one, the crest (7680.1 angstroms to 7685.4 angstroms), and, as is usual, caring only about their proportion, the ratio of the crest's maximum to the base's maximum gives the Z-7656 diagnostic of 0.982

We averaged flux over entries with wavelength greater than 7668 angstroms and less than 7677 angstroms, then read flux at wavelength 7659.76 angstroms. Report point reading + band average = 20.3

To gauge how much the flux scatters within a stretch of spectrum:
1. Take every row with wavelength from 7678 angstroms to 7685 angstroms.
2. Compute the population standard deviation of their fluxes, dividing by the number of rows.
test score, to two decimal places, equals 0.15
